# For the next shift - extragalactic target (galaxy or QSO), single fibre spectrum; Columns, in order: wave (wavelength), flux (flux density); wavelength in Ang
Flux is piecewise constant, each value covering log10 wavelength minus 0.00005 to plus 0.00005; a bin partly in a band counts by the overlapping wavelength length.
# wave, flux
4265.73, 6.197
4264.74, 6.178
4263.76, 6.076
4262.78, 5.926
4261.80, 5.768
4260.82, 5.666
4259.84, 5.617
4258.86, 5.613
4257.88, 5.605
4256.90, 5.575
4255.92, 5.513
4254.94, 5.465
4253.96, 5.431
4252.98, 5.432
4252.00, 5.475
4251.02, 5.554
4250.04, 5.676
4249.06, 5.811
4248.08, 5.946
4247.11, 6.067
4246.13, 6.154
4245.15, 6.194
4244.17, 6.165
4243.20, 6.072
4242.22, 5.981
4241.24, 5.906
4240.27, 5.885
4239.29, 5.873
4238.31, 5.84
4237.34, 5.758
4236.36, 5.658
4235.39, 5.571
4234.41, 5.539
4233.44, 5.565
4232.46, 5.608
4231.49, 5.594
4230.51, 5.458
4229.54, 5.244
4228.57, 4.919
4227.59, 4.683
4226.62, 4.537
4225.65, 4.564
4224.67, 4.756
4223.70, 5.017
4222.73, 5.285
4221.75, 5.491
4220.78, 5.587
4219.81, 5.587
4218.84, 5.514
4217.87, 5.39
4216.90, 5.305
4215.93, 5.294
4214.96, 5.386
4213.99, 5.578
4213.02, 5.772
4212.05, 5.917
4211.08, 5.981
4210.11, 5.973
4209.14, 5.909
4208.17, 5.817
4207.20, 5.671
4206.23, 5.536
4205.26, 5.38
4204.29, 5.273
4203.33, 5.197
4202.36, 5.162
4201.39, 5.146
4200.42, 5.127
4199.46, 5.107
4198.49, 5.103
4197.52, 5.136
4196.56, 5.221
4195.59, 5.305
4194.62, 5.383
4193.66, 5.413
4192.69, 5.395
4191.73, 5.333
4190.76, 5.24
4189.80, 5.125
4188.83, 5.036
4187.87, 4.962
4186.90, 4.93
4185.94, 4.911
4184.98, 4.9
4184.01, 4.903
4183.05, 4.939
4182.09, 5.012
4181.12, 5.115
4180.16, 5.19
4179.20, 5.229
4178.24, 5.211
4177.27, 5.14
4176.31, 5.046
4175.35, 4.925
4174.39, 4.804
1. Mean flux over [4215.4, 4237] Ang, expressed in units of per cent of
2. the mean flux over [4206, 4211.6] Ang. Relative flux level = 91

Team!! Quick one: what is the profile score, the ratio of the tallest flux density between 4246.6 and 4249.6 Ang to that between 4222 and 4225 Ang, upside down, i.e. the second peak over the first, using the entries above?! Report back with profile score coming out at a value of 0.87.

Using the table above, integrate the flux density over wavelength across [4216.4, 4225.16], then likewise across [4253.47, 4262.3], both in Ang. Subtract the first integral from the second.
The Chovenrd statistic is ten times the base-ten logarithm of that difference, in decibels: 4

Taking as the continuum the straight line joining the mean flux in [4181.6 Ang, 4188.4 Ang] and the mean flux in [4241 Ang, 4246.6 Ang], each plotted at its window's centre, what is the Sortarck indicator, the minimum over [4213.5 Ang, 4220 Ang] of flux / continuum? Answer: 0.95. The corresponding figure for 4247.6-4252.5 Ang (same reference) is 0.88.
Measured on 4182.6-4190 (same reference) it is 0.99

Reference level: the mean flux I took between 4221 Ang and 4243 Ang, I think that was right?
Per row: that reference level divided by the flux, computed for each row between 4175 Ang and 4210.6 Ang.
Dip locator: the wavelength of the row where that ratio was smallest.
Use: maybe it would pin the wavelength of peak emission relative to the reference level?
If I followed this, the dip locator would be 4210.11 Ang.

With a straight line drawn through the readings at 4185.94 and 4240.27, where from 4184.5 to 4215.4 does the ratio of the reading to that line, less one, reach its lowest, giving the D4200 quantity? 4199.46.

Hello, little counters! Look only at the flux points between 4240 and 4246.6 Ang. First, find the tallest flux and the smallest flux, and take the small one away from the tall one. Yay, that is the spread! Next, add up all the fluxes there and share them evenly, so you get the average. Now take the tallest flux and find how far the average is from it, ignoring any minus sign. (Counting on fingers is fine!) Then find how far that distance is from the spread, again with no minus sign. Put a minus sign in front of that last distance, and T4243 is -0.17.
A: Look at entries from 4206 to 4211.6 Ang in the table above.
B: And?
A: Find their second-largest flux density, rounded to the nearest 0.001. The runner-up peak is 5.973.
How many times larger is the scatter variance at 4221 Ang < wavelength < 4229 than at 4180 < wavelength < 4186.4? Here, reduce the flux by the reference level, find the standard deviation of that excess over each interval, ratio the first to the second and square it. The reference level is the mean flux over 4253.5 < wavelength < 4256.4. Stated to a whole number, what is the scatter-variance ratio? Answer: 9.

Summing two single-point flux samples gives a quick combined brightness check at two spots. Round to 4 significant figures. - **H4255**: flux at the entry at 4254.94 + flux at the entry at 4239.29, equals 11.34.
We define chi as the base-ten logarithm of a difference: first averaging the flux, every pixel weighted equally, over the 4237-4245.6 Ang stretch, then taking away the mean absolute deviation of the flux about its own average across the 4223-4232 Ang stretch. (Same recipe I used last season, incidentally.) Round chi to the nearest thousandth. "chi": 0.752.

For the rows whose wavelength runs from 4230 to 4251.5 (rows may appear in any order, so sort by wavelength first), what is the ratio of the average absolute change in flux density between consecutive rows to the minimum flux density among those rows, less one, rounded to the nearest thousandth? -0.987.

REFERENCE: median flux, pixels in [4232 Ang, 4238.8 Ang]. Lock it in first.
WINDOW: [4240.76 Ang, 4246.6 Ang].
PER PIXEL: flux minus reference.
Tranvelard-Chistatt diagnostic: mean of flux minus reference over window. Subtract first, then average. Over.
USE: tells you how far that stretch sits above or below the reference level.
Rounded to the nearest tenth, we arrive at 0.5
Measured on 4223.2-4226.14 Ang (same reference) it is -0.8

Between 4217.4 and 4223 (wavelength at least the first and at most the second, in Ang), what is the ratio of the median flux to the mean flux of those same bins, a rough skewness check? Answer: 1.00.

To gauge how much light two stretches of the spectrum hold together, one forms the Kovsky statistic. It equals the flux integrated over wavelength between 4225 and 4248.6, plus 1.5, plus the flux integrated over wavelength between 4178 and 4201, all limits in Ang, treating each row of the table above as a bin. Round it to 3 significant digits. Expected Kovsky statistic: 252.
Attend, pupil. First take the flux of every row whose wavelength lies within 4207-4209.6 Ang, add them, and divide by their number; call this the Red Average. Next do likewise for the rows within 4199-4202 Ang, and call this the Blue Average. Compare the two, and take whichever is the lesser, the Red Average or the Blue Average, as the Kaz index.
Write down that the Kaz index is 5.13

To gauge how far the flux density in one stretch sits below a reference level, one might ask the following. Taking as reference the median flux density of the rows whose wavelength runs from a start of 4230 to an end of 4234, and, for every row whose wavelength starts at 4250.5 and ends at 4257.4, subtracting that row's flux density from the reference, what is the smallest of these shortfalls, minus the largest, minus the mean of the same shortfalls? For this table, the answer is -0.23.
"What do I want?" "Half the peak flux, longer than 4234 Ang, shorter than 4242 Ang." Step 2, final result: 2.95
